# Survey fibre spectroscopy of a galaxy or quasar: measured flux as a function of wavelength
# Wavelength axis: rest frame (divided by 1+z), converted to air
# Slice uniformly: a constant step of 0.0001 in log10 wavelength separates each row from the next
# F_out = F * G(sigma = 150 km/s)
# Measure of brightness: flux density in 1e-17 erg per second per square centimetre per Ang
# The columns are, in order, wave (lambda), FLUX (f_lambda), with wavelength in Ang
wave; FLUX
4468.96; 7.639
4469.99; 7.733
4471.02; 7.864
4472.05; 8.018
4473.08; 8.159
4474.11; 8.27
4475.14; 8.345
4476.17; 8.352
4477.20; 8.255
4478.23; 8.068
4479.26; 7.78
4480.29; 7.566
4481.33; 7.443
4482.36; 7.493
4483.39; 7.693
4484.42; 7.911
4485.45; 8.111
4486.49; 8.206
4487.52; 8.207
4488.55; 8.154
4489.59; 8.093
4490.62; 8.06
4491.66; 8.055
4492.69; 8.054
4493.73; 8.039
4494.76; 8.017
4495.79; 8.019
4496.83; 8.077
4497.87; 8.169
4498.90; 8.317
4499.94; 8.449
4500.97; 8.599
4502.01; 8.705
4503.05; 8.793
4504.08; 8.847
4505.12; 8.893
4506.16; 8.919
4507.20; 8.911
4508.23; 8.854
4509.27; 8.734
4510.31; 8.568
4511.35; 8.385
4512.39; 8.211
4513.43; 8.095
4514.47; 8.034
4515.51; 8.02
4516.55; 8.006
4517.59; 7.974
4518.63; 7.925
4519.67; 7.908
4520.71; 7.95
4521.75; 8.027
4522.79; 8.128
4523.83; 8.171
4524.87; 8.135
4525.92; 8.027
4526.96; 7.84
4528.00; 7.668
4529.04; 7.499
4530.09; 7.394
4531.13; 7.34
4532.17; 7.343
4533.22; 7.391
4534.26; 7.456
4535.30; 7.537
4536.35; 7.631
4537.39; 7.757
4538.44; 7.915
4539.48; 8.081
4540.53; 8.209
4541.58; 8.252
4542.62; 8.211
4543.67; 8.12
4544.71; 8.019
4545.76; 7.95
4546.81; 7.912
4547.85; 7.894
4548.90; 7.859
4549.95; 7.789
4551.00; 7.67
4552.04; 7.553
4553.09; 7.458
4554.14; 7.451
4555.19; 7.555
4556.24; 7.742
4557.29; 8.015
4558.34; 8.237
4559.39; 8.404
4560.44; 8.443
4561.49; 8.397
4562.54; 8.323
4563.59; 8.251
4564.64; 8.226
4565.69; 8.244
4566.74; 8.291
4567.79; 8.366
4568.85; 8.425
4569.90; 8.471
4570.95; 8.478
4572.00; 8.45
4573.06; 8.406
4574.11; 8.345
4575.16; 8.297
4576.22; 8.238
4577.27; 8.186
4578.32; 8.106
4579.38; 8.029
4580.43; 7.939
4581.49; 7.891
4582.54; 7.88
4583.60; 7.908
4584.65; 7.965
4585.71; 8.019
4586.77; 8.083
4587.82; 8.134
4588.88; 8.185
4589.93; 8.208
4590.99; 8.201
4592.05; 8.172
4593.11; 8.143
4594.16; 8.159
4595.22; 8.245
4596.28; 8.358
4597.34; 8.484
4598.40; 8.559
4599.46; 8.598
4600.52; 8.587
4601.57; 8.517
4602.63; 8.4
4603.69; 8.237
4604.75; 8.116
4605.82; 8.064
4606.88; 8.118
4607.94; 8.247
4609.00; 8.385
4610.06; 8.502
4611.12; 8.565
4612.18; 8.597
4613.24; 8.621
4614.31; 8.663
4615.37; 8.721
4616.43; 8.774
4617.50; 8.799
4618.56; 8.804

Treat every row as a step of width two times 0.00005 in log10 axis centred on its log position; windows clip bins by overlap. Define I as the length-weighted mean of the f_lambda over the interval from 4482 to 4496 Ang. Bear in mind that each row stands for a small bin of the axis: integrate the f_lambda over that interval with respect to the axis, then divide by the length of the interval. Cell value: 8.02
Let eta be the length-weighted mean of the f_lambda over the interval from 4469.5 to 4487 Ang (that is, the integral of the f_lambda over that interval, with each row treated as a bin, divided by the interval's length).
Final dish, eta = 7.96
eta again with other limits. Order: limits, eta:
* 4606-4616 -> 8.49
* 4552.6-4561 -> 7.91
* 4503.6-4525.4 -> 8.31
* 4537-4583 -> 8.09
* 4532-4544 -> 7.83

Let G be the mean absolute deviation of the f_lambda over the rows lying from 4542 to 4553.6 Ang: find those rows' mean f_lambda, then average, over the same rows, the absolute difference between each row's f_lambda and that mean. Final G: 0.17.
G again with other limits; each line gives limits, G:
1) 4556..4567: 0.13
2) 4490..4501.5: 0.16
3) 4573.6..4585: 0.15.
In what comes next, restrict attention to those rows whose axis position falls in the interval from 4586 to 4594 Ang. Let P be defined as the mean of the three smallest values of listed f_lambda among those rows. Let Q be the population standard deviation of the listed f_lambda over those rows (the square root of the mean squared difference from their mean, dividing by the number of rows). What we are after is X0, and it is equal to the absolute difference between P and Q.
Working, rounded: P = 8.12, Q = 0.04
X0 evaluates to 8.08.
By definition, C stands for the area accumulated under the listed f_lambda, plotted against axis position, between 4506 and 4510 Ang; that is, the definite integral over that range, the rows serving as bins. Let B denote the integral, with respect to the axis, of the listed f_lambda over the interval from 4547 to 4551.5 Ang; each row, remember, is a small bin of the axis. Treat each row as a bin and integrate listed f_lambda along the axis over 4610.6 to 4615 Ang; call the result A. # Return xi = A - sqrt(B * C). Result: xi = 3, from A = 37.9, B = 35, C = 35.4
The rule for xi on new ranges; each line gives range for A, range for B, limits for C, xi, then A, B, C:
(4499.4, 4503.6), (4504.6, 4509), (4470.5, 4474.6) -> 0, 36.3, 39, 33.1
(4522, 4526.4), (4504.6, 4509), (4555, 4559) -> 0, 35.7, 39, 31.7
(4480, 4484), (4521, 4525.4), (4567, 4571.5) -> -7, 30.2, 36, 37.9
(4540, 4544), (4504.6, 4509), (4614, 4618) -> -4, 32.7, 39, 35.0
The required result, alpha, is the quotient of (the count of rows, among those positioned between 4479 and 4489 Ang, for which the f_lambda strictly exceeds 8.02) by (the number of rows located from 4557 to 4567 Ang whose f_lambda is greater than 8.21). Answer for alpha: 0.4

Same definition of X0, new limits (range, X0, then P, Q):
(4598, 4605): 8.08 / 8.25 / 0.17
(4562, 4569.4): 8.17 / 8.24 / 0.07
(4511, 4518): 7.86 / 8.00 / 0.14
